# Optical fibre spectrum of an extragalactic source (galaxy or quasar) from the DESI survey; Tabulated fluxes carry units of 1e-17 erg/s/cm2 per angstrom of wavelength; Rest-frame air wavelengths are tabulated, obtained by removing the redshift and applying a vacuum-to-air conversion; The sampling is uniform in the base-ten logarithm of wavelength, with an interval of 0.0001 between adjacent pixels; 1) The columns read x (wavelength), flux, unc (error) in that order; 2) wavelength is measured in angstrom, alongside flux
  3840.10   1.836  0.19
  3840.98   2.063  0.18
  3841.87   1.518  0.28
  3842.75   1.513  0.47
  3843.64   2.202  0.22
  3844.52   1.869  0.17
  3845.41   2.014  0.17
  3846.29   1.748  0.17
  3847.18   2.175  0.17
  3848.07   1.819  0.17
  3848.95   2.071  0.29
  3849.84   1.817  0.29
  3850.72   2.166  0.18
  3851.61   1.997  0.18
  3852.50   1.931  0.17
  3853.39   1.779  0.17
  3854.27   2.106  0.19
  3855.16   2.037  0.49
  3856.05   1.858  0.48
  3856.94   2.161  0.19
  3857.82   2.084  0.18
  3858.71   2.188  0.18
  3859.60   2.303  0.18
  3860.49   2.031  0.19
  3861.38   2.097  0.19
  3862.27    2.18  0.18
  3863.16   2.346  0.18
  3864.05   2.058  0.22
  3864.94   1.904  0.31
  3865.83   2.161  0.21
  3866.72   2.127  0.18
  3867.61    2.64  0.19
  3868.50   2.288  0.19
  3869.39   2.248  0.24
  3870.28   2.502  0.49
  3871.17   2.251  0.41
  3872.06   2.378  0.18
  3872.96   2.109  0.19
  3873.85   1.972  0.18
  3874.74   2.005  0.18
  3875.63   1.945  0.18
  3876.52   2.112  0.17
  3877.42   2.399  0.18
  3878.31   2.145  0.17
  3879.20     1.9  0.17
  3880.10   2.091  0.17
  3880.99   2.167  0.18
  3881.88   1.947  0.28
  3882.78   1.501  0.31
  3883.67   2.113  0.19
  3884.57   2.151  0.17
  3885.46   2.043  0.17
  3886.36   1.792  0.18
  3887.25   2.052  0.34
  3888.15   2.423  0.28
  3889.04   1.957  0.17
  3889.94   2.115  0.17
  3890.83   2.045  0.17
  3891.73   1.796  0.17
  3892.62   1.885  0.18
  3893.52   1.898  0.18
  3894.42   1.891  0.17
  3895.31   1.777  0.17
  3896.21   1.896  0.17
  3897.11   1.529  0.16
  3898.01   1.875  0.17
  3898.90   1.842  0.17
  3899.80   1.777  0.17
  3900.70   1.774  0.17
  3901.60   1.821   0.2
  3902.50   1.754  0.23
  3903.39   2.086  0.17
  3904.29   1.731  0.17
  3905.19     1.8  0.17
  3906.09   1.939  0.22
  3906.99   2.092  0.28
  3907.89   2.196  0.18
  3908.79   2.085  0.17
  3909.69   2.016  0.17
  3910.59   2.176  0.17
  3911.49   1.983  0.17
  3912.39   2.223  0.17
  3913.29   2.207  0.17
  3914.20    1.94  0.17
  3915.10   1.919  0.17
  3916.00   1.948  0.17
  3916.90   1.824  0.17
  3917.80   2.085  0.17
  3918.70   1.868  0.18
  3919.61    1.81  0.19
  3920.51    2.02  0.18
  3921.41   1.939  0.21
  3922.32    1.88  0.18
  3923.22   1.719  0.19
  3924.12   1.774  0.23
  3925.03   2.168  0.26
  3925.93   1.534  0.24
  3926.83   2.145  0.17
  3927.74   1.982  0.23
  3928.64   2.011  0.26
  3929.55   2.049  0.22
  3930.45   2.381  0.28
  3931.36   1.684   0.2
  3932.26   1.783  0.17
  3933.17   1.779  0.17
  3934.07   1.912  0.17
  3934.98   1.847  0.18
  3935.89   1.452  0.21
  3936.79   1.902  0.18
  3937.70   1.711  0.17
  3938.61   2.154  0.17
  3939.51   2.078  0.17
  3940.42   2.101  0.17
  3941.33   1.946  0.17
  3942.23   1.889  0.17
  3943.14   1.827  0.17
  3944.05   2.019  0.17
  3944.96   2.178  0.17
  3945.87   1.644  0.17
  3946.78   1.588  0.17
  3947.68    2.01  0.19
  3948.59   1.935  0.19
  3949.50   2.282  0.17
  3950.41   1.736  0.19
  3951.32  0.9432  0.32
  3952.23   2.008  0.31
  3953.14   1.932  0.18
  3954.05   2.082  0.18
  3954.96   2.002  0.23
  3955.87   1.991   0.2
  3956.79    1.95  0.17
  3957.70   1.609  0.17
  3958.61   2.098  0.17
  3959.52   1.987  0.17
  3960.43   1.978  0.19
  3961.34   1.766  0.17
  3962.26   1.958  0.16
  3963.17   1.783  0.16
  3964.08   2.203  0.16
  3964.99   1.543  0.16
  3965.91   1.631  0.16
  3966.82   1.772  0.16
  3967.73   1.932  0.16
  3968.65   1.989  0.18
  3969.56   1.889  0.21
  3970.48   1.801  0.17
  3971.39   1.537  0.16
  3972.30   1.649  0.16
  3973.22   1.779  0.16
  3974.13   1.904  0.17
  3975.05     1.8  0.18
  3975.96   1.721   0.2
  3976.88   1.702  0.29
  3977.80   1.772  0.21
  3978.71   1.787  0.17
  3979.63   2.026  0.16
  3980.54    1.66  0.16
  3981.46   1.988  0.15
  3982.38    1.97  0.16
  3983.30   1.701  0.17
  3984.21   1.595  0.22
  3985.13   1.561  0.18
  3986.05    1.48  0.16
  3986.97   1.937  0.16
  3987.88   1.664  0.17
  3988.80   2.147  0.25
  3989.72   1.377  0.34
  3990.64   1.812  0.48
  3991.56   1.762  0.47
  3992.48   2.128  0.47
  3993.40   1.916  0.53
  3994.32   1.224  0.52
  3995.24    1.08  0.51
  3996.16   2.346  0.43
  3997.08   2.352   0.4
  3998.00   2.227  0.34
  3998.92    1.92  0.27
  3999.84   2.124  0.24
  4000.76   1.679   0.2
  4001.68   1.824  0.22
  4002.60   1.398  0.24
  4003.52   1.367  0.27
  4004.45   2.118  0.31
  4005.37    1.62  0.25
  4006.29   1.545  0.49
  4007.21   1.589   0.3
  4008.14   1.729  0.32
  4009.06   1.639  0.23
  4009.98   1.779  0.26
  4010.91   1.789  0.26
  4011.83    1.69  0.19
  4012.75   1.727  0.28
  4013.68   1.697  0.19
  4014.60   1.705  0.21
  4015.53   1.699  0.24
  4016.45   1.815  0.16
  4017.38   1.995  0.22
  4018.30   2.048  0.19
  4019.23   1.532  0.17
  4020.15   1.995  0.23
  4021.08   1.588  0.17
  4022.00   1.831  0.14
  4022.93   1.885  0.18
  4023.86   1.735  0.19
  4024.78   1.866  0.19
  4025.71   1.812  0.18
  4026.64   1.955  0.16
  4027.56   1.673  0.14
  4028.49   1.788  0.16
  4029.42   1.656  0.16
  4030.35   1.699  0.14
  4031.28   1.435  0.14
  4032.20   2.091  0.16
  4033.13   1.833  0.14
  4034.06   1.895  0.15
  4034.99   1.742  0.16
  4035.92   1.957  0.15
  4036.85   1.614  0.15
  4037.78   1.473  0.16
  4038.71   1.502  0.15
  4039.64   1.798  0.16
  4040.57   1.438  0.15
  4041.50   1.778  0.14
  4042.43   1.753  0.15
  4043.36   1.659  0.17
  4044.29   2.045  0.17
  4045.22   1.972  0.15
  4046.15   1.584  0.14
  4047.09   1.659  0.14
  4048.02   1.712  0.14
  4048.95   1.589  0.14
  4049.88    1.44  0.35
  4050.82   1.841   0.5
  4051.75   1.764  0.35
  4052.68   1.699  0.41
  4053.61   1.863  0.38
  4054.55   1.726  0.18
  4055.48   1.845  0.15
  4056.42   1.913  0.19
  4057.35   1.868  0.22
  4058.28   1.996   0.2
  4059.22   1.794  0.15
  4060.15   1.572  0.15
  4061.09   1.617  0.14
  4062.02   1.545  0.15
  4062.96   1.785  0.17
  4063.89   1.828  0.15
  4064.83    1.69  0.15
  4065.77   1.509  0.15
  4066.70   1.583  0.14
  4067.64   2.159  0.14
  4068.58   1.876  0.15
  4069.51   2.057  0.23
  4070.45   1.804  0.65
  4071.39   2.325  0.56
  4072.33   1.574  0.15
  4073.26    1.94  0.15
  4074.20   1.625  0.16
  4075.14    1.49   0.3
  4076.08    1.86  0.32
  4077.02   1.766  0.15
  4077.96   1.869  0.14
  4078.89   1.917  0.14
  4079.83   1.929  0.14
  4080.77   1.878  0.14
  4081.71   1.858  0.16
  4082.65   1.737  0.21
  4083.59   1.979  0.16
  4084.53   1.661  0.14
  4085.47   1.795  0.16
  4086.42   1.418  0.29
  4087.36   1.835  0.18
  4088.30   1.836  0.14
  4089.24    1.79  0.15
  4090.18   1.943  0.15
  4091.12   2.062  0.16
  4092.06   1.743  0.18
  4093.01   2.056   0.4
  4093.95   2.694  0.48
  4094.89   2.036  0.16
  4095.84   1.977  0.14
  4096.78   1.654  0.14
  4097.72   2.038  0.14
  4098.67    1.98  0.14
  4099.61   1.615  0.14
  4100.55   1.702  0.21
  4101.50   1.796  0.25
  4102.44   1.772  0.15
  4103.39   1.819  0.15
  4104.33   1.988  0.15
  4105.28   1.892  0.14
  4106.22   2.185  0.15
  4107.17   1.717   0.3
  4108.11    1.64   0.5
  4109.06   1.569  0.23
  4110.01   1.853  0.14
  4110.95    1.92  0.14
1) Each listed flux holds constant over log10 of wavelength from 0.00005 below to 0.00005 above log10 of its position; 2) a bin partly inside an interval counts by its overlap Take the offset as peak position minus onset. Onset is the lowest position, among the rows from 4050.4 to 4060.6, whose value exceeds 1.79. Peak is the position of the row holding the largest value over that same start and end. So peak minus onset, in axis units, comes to 7.5 angstrom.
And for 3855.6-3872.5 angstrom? 11.6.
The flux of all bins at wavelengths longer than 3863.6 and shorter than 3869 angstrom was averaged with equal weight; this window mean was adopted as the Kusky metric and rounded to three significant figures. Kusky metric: 2.20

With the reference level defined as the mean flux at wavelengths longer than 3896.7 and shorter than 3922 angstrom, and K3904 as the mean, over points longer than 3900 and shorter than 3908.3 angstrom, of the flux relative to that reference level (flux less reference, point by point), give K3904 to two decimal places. -0.03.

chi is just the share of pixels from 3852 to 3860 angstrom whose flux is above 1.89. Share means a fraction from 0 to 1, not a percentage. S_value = 0.78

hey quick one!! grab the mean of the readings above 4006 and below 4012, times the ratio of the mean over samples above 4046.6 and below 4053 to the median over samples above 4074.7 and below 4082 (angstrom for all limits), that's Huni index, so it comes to 1.51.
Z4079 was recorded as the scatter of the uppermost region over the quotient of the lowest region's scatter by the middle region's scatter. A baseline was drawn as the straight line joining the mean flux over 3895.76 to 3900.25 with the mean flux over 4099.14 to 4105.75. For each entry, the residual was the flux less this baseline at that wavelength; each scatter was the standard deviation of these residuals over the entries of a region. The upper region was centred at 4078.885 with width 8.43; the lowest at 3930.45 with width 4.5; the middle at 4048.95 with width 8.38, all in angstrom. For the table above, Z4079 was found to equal 0.08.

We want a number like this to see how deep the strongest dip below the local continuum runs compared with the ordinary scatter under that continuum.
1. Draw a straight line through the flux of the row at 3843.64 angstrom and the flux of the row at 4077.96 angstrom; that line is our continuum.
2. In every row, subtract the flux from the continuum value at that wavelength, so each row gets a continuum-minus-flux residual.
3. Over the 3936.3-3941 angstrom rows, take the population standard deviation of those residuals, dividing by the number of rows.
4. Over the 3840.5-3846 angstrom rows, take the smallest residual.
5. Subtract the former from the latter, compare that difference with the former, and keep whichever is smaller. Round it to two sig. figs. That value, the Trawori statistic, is -0.16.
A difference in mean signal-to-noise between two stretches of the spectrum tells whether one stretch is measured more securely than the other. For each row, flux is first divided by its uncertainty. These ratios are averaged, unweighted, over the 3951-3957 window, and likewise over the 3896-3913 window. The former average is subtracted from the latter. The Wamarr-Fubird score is 1.9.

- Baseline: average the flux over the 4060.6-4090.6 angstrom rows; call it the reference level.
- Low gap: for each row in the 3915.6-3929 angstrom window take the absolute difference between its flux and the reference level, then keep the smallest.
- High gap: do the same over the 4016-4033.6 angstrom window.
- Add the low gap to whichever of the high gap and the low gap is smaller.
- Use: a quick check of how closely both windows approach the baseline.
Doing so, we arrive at 0.022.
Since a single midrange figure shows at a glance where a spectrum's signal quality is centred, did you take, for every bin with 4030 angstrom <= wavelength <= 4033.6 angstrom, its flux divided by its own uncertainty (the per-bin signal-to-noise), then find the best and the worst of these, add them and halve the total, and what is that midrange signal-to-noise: 12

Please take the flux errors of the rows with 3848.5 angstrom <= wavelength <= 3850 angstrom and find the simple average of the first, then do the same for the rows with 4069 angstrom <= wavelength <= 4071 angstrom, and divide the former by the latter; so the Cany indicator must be 0.66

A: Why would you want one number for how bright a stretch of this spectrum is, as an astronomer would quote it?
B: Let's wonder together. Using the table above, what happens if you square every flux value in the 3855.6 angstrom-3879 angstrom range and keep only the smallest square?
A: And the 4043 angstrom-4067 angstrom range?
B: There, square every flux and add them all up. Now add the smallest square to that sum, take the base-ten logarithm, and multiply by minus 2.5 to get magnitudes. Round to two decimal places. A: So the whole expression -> -4.79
